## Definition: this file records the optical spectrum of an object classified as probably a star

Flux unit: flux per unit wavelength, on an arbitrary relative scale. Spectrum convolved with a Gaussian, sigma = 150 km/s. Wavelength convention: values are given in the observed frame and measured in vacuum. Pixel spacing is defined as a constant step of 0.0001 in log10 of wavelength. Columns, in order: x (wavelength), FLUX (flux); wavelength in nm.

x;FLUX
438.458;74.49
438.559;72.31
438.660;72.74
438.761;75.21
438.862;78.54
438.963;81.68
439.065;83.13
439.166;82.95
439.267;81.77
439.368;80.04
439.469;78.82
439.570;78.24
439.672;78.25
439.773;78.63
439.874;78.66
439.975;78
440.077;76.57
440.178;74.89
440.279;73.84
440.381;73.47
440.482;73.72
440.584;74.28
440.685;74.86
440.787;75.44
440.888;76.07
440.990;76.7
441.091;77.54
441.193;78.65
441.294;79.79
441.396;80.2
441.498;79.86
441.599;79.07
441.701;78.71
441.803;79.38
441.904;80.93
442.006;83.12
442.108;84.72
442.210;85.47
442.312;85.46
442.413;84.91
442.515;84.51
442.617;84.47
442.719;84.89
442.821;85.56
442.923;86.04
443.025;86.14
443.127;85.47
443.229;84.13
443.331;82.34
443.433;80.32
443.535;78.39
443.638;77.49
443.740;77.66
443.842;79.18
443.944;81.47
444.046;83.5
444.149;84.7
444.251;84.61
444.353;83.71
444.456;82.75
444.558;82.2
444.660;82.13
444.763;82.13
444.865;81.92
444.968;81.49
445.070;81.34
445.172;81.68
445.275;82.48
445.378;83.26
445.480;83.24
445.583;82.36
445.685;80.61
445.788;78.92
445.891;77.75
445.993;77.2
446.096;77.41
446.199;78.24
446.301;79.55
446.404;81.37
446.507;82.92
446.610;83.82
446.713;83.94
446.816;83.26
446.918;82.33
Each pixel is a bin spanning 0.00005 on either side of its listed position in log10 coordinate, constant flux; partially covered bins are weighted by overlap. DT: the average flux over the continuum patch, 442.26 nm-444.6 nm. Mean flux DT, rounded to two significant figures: 83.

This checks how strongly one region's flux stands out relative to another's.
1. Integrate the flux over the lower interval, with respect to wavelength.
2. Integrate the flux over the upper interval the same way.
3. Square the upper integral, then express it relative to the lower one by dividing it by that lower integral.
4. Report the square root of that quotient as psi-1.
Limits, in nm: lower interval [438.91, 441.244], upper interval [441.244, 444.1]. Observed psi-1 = 17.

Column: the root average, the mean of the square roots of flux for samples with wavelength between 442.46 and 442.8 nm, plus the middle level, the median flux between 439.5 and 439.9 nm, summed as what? 88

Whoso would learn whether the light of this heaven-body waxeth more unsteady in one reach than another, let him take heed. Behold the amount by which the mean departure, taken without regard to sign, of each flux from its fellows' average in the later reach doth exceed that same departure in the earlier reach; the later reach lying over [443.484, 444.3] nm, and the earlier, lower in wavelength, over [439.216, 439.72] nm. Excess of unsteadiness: 1.5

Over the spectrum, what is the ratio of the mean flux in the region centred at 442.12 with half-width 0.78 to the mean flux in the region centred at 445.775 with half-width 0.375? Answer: 1.04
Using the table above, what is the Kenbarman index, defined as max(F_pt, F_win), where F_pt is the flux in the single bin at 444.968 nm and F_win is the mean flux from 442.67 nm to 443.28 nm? 85.4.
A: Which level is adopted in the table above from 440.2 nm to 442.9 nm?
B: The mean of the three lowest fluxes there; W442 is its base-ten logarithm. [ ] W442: 1.87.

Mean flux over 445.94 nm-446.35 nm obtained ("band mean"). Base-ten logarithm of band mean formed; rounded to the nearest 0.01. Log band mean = 1.89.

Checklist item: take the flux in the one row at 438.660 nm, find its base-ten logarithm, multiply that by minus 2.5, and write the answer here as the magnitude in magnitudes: -4.65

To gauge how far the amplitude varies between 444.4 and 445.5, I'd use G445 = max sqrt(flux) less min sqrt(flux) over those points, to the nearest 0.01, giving 0.11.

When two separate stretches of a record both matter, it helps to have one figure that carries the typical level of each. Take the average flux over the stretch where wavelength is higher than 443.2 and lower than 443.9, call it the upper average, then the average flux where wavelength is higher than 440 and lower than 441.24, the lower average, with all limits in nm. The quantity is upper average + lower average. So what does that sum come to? 155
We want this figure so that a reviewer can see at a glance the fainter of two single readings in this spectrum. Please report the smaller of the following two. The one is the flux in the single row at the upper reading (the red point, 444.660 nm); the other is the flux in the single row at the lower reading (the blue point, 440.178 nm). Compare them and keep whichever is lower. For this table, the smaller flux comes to 74.9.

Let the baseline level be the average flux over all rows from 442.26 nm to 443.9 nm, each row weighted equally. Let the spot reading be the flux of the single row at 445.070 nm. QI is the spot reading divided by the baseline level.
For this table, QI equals 0.981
